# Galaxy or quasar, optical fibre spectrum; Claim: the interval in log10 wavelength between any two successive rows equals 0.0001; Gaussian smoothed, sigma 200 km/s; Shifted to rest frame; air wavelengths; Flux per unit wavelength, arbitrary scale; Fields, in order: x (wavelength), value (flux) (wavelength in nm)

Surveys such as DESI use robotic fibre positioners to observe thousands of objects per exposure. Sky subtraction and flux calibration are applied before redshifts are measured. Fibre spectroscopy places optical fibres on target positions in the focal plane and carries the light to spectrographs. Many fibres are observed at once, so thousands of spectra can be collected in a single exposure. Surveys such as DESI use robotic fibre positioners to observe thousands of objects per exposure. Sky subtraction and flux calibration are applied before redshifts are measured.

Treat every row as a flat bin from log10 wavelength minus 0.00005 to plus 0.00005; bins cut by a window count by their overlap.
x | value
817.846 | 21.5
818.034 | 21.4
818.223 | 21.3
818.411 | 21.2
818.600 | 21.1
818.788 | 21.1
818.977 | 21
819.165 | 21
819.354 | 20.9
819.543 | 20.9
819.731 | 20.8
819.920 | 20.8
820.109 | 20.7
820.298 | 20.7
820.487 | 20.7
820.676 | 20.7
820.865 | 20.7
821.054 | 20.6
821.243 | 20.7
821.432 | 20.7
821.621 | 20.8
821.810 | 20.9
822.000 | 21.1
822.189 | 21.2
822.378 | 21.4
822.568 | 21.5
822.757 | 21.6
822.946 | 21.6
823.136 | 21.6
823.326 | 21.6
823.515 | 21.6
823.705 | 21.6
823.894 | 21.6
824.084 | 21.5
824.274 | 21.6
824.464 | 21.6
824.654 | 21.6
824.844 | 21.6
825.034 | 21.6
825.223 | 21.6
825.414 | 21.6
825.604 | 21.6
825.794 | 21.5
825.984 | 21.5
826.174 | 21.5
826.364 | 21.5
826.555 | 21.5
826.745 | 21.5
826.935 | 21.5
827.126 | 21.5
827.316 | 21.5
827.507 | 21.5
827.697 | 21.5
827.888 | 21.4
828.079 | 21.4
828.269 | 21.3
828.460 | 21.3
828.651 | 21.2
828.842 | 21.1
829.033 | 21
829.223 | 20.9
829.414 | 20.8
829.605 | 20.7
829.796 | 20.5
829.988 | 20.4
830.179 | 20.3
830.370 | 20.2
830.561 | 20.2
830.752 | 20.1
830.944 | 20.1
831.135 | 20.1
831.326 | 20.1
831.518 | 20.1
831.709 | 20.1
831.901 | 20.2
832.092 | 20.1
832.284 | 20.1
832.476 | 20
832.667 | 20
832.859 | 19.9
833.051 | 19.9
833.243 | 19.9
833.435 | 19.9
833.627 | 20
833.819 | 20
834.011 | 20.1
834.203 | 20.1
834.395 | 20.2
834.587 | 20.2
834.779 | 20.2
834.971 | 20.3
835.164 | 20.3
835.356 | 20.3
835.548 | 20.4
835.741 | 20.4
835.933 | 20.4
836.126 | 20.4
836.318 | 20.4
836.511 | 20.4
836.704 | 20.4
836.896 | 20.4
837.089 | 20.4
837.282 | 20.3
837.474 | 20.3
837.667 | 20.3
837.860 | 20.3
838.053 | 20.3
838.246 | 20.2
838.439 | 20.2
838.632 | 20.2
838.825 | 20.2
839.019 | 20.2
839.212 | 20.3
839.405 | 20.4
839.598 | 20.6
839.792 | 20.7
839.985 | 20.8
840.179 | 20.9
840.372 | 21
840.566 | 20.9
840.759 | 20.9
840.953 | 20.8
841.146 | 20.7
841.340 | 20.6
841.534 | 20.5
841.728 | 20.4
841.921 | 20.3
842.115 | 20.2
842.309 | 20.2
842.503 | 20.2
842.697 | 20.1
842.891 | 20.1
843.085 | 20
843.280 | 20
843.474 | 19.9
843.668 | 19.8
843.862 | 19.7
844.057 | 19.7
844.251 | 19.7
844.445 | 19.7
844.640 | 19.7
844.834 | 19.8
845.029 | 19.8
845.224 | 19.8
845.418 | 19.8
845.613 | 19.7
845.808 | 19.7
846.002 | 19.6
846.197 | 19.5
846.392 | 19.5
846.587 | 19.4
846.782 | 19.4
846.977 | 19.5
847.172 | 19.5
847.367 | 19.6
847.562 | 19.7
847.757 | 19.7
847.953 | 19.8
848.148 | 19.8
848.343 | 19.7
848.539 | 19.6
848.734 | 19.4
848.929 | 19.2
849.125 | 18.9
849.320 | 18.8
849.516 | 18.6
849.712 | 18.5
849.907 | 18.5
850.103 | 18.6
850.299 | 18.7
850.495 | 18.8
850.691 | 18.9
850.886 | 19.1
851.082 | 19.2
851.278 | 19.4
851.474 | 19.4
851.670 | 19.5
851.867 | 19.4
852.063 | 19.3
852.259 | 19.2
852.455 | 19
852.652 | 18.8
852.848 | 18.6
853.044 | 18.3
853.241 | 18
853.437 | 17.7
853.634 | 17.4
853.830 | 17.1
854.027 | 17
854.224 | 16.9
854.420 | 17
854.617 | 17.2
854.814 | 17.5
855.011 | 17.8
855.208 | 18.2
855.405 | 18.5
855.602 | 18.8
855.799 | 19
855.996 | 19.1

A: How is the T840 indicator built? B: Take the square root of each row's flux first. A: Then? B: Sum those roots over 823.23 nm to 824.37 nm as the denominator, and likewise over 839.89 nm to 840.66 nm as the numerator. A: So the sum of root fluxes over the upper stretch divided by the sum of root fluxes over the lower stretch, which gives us 0.7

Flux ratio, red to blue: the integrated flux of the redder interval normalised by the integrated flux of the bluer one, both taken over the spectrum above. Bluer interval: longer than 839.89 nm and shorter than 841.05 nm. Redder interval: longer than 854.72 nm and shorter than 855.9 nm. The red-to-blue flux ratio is 0.89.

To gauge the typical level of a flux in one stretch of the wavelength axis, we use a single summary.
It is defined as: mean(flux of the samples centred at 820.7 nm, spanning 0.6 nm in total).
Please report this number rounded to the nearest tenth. 20.7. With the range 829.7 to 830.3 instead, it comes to 20.4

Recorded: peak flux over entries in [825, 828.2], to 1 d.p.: 21.6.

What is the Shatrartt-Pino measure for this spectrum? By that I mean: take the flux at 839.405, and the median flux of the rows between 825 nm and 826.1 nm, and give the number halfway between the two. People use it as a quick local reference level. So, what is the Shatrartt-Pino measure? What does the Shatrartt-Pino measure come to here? 21.0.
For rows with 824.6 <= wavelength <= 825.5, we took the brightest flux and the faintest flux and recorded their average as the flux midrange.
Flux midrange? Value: 21.6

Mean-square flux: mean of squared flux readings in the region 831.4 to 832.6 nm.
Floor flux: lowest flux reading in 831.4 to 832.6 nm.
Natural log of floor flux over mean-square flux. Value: -3.01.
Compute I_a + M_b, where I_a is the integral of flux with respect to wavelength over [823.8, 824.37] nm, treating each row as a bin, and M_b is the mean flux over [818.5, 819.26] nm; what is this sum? 33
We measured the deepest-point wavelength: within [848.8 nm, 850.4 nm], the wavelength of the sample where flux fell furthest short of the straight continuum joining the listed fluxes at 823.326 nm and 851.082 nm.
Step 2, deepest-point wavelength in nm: 849.712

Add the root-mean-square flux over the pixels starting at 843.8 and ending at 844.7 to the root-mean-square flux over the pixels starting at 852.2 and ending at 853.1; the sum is 38.5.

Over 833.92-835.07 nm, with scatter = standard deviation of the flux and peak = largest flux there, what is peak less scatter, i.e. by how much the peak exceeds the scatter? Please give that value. 20.2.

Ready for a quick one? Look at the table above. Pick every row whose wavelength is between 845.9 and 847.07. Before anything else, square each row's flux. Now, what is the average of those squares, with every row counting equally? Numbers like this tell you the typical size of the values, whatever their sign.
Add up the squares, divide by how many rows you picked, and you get 380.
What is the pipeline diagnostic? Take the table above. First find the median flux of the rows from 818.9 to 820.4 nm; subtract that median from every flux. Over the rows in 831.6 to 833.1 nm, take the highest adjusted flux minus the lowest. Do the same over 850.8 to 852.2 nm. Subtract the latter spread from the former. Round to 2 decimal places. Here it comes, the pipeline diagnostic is -0.10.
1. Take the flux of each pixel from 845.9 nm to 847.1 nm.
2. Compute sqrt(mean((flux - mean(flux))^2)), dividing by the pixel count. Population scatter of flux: 0.069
